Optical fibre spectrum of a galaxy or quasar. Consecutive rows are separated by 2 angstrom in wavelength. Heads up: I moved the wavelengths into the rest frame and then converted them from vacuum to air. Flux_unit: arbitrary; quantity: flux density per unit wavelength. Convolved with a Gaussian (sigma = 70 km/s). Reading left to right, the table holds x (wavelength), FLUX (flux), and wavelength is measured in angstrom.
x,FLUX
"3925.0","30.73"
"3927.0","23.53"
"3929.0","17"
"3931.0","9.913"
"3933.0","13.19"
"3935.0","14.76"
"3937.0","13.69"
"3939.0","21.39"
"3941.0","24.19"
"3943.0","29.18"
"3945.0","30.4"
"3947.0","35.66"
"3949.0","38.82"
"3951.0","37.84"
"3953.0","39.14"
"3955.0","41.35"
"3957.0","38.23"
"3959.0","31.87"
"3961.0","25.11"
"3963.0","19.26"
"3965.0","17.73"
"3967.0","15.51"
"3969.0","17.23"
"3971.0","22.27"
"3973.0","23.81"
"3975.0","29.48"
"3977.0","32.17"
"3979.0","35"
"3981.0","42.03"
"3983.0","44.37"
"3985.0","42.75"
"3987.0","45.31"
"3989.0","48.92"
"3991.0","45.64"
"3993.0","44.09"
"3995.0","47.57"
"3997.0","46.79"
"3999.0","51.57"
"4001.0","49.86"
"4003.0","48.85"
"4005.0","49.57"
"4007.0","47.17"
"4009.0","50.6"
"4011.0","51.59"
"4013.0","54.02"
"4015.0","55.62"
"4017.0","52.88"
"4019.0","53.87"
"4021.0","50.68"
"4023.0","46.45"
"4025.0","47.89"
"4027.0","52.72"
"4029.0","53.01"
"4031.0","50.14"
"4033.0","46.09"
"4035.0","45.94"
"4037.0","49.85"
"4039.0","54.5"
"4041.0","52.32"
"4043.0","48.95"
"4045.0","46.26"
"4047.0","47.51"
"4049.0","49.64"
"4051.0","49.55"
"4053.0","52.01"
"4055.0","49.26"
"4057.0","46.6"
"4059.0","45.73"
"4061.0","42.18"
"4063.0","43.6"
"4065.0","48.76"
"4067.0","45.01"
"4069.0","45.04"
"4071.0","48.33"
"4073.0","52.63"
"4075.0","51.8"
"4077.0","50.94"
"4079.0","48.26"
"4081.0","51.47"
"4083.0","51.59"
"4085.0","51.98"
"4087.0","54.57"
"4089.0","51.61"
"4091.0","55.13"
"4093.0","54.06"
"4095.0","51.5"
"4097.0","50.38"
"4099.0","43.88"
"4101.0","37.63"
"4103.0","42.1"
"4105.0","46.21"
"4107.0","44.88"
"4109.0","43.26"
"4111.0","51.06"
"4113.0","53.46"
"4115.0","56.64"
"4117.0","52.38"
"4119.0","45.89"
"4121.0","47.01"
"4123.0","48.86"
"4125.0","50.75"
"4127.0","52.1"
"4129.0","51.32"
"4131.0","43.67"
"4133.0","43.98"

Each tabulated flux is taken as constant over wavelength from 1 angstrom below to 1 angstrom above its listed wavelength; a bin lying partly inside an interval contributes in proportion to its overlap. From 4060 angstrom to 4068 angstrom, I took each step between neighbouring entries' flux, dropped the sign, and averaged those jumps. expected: 3.4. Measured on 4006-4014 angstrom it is 2.3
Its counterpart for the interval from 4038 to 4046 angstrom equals 2.7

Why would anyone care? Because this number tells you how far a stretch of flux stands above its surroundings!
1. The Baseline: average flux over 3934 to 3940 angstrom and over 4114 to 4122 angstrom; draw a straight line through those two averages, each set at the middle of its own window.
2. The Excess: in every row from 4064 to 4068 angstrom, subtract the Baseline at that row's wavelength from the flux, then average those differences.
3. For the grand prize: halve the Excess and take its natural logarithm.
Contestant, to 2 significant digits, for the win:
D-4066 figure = 1.1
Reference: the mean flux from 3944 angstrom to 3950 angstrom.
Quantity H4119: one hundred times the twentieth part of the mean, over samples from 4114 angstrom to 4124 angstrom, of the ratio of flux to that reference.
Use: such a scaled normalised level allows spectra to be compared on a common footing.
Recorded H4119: 7.17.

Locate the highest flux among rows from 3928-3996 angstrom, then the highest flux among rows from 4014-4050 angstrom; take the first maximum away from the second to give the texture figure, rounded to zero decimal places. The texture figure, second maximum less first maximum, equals 7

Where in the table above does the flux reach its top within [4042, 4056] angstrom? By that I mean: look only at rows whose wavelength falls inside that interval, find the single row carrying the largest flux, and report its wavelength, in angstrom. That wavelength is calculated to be 4053.0 angstrom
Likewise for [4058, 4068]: 4065.0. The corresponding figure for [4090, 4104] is 4091.0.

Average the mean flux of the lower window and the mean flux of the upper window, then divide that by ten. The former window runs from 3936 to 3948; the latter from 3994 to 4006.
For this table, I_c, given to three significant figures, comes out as 3.74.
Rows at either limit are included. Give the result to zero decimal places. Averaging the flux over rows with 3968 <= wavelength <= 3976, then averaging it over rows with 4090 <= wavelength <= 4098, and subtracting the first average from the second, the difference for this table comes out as 30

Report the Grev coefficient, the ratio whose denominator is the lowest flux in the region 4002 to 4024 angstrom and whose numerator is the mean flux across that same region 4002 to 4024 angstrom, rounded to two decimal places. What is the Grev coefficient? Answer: 1.10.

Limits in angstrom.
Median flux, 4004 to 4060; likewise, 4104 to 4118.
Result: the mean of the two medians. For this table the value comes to 50.4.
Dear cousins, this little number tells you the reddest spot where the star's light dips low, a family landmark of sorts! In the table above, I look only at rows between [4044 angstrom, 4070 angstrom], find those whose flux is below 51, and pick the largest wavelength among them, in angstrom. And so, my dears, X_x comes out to 4069.0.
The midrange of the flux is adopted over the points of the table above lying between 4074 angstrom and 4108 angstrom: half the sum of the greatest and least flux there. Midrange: 46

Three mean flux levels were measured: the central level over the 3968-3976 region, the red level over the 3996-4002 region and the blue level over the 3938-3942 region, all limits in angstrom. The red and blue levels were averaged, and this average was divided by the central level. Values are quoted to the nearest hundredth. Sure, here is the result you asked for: 1.56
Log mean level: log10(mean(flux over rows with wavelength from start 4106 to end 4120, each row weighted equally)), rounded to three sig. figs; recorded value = 1.70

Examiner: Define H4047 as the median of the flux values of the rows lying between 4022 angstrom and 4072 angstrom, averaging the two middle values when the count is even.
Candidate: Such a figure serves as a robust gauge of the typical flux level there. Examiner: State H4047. 48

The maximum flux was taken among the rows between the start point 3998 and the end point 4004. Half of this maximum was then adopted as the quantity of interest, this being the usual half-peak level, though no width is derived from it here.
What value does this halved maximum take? 26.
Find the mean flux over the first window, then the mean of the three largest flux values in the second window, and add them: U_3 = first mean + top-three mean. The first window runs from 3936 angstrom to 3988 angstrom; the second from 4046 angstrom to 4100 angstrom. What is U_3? 85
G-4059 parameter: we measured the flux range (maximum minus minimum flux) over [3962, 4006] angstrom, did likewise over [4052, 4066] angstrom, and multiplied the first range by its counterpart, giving 354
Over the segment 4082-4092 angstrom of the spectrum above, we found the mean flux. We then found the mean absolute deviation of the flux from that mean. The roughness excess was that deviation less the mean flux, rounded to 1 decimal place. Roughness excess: -51.5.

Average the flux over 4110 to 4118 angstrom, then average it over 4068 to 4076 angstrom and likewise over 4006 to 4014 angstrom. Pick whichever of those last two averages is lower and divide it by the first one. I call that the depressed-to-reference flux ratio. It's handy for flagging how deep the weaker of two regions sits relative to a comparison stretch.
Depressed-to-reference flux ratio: 0.9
